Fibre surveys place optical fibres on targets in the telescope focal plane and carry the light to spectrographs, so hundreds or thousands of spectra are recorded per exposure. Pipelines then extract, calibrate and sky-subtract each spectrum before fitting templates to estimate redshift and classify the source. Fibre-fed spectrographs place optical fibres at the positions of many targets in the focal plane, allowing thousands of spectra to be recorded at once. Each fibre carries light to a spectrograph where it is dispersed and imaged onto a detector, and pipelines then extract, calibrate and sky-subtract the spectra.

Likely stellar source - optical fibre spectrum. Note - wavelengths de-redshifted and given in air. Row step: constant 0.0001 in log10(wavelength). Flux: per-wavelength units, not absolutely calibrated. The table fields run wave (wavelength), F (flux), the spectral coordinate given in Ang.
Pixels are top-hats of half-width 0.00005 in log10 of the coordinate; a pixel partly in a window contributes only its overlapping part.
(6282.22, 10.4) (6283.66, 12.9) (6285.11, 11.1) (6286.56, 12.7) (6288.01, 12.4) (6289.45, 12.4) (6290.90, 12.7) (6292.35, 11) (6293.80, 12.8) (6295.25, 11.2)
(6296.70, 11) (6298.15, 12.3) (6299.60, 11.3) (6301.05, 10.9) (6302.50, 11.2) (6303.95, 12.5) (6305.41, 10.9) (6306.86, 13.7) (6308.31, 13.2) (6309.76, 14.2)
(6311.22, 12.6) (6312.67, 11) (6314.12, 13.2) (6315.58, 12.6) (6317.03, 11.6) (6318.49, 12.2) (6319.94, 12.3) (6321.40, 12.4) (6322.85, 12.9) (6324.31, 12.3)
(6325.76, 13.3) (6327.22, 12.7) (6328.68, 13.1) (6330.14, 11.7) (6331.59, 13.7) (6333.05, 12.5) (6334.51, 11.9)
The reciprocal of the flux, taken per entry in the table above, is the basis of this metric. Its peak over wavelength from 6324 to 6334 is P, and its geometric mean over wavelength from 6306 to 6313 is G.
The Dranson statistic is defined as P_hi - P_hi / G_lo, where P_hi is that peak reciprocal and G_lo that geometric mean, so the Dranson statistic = -1.02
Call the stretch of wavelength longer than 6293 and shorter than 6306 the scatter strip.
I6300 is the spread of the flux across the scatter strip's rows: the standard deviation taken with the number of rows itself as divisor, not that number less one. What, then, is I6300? 0.71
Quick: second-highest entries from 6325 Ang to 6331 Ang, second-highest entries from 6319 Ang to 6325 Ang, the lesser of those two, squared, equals 154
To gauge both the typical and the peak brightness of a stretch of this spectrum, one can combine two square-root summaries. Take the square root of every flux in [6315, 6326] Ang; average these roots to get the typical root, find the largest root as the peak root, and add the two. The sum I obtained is 7.17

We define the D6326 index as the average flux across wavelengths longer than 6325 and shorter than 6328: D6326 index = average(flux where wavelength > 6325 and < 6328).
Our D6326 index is 13.0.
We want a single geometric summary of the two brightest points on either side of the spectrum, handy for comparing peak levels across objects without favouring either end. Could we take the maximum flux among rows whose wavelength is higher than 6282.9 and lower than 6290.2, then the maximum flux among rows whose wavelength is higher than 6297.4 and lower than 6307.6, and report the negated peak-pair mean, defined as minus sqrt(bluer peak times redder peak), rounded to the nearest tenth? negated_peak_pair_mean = -13.3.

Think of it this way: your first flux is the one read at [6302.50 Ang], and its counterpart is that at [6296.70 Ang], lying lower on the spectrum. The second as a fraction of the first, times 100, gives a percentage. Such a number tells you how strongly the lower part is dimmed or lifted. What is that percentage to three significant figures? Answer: 98.2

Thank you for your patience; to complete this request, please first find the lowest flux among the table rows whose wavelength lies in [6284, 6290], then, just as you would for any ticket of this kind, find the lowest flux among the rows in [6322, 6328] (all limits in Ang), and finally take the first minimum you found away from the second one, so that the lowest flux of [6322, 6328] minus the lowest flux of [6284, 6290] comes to 1.2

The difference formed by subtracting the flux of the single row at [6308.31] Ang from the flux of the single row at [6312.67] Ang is -2.2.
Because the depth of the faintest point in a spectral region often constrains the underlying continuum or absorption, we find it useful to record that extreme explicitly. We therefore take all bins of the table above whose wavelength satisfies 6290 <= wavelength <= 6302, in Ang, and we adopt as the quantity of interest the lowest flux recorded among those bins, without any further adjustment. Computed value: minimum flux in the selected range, 10.9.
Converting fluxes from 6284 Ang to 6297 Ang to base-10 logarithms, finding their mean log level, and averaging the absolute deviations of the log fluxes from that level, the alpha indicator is 0.0277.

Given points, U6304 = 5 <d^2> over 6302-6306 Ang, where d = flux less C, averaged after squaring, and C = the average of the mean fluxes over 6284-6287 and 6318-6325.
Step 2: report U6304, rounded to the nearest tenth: 4.4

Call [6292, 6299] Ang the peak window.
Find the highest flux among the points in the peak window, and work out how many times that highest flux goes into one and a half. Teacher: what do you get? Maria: 0.117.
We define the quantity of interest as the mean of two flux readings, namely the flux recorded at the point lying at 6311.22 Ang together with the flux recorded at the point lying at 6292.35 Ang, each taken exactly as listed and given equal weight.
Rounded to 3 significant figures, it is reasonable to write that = 11.8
